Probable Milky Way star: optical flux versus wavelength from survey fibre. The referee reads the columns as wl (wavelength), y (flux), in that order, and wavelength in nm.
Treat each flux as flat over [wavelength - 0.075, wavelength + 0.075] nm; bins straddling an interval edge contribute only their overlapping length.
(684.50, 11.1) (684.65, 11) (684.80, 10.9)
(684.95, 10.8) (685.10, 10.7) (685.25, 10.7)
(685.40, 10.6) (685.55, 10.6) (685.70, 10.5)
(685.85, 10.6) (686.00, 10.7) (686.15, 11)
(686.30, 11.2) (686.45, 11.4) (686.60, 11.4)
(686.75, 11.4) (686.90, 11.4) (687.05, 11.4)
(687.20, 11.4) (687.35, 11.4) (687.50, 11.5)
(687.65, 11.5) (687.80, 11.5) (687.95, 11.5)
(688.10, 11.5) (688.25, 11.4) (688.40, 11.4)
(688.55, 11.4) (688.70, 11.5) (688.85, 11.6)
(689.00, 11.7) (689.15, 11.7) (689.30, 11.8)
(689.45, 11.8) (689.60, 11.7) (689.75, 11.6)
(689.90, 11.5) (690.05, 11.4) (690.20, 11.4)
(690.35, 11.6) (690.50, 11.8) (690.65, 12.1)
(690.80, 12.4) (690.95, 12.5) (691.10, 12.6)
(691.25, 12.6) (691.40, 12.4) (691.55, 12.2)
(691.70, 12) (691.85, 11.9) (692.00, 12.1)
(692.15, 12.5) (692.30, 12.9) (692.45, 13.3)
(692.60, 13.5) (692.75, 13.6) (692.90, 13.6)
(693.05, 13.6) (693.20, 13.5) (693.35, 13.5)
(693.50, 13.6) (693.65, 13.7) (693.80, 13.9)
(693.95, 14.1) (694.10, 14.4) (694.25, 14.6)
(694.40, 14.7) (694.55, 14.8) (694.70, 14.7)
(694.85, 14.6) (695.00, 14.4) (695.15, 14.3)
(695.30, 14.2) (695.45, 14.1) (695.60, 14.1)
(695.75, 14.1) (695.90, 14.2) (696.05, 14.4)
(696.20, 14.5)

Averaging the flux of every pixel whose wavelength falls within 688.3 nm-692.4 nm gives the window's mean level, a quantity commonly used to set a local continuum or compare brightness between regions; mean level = 11.9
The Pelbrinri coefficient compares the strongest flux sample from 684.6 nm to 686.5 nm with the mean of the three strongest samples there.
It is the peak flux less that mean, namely 0.20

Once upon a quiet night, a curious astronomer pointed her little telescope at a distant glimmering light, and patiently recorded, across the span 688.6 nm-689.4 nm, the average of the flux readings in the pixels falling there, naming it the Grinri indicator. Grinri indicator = 11.7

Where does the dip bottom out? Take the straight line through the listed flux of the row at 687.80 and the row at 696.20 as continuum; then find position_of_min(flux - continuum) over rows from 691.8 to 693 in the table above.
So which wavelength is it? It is 691.85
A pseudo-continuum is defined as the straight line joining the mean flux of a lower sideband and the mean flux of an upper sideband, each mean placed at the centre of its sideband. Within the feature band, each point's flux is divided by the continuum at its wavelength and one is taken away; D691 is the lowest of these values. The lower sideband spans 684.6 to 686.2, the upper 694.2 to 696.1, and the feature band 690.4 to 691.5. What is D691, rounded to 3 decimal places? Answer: -0.067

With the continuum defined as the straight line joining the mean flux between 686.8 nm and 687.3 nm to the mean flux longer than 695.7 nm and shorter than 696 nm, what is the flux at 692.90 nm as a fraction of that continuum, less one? 0.03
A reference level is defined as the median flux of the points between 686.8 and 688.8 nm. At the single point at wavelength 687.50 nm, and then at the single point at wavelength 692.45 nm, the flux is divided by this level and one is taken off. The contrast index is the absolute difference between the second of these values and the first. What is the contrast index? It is 0.16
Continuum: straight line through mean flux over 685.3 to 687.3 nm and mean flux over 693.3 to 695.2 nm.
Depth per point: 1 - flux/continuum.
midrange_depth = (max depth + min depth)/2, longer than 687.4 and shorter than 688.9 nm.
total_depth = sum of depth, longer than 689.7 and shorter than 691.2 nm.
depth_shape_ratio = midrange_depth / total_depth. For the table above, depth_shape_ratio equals 0.04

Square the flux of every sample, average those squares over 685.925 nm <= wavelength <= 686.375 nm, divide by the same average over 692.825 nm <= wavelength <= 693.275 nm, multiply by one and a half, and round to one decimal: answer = 1.0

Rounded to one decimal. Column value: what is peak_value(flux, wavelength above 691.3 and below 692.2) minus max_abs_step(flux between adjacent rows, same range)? 12.1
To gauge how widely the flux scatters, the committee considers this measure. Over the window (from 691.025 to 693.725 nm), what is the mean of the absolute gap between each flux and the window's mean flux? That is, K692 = 0.59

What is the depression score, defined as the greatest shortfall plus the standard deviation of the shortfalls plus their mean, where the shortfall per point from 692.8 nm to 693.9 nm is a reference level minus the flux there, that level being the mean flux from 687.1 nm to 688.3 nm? -4.1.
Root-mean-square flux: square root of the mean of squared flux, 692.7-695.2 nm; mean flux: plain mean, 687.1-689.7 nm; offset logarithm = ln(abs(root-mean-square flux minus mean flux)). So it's 0.94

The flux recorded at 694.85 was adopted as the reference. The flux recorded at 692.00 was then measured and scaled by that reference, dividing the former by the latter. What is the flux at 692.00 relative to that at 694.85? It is 0.83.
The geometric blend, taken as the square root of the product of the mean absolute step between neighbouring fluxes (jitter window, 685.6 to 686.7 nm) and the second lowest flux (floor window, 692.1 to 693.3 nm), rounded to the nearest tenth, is 1.4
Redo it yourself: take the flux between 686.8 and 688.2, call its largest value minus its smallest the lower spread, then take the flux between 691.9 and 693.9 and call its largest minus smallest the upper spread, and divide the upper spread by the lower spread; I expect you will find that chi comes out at 18.0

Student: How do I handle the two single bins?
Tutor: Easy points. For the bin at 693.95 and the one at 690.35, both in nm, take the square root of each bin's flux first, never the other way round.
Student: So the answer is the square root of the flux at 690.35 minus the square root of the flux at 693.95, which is -0.35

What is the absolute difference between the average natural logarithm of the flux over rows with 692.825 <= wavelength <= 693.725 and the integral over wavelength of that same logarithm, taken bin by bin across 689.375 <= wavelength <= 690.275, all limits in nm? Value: 0.41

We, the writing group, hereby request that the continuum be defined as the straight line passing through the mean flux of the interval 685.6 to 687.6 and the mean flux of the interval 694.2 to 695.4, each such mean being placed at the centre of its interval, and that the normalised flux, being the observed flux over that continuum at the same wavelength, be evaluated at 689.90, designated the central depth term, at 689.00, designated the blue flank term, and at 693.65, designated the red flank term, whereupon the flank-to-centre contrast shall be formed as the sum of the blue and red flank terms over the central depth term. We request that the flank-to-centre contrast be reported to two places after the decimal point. 2.11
